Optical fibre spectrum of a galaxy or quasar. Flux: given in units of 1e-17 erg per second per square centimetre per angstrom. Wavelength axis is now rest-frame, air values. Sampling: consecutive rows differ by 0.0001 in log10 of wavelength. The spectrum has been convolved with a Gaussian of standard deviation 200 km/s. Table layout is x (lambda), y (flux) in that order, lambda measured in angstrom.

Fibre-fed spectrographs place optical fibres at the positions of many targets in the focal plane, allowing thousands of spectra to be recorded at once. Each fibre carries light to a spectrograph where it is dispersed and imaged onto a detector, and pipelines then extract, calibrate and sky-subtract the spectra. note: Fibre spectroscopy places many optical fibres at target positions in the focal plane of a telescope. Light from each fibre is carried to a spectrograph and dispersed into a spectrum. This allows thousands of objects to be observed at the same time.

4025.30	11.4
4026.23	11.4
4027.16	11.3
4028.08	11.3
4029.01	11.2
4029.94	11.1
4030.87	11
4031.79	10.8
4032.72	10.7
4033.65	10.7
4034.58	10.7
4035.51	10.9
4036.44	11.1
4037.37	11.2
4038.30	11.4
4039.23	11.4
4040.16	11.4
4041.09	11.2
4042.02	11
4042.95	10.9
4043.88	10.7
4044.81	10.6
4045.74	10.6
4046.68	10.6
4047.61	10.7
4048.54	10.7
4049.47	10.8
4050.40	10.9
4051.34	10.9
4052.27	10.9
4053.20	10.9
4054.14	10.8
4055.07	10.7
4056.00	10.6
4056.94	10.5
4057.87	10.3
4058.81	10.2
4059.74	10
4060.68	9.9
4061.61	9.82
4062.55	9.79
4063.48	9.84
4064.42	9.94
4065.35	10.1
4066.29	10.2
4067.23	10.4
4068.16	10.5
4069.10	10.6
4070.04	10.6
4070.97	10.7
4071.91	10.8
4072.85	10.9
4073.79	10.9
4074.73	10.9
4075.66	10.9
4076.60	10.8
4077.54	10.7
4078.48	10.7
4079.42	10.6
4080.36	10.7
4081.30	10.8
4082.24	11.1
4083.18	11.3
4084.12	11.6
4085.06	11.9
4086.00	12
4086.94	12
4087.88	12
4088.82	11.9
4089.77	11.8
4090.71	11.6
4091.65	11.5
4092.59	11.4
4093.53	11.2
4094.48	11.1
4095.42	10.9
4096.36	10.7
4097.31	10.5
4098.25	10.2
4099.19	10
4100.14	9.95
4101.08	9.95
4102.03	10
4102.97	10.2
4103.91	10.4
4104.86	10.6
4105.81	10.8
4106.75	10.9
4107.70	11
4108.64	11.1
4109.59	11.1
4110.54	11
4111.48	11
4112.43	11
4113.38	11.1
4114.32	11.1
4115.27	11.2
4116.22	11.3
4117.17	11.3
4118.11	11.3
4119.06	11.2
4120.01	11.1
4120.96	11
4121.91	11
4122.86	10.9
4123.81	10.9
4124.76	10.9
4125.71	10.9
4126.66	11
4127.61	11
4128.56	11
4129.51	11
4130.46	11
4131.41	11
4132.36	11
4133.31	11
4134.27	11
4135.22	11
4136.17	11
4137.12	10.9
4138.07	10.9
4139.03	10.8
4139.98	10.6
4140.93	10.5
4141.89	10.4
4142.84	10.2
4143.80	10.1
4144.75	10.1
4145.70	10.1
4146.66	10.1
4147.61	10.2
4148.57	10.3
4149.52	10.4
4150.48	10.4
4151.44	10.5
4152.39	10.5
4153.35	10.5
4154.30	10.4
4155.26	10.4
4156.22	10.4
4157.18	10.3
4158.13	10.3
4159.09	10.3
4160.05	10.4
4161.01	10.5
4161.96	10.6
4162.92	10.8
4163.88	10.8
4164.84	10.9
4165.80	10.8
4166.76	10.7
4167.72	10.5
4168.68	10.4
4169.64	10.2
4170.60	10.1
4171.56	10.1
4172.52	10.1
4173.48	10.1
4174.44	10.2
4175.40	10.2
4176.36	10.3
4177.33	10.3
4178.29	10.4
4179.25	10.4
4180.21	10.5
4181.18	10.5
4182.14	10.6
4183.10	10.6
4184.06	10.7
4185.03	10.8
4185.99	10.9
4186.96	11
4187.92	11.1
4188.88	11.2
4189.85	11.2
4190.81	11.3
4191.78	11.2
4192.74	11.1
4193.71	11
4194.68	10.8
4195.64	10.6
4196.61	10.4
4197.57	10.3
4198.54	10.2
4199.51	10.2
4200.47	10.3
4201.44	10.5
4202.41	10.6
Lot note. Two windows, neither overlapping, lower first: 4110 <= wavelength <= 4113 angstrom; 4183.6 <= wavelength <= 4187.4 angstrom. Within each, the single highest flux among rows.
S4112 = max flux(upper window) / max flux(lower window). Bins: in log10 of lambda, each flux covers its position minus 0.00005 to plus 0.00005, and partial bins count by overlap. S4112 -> 1.00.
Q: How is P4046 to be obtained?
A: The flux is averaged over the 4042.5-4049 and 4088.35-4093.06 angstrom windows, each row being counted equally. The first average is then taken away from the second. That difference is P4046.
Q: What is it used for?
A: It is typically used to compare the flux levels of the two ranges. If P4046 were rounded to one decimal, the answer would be 1.0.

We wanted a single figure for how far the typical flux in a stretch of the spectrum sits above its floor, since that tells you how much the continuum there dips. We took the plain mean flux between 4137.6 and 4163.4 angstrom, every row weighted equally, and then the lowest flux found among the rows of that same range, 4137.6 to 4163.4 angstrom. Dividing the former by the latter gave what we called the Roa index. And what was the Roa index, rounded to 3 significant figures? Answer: 1.03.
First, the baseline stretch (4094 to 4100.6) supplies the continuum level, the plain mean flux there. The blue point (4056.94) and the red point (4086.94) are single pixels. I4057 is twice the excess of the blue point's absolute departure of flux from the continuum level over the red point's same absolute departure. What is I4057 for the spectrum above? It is -3.0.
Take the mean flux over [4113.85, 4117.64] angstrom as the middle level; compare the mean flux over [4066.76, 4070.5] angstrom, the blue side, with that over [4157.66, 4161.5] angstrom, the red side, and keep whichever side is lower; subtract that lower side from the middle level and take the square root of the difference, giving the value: 0.92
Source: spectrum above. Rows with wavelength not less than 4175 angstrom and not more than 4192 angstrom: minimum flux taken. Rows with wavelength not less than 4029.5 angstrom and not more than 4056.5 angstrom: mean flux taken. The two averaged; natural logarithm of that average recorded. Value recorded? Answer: 2.36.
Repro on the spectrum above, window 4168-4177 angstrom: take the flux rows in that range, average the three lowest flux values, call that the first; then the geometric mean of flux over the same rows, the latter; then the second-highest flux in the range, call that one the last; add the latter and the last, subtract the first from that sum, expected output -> 10.4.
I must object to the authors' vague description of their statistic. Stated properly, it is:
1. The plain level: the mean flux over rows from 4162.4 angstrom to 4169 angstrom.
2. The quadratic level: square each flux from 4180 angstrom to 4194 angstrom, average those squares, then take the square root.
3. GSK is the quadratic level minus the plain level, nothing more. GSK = 0.22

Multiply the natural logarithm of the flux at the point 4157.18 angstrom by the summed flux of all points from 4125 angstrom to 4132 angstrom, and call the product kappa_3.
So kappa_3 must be 179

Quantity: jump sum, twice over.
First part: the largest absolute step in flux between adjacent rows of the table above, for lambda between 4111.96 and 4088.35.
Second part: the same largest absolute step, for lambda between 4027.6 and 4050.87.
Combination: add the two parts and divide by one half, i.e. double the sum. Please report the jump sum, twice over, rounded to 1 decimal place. 1.0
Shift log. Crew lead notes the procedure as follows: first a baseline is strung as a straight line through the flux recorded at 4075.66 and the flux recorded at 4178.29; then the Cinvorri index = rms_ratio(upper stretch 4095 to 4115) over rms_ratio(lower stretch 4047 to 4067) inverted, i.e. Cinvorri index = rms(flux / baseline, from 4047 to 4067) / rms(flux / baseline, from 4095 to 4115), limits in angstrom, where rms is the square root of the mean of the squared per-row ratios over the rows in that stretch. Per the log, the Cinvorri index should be 0.96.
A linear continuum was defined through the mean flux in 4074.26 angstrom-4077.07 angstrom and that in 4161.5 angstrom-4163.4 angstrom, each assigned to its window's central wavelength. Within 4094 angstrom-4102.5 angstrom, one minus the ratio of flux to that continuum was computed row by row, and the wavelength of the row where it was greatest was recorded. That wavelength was 4100.14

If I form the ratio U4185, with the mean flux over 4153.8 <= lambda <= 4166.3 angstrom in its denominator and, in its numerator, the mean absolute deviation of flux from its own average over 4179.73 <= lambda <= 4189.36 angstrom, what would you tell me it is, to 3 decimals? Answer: 0.020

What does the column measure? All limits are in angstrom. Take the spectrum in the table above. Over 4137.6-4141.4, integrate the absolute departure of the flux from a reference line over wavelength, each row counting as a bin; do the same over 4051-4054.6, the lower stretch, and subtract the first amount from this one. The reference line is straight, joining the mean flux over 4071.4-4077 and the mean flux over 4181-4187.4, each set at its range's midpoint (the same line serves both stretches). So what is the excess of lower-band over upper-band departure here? -0.5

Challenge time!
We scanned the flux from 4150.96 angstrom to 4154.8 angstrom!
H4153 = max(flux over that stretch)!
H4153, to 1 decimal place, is 10.5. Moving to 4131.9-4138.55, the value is 11.0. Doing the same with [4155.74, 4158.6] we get 10.4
